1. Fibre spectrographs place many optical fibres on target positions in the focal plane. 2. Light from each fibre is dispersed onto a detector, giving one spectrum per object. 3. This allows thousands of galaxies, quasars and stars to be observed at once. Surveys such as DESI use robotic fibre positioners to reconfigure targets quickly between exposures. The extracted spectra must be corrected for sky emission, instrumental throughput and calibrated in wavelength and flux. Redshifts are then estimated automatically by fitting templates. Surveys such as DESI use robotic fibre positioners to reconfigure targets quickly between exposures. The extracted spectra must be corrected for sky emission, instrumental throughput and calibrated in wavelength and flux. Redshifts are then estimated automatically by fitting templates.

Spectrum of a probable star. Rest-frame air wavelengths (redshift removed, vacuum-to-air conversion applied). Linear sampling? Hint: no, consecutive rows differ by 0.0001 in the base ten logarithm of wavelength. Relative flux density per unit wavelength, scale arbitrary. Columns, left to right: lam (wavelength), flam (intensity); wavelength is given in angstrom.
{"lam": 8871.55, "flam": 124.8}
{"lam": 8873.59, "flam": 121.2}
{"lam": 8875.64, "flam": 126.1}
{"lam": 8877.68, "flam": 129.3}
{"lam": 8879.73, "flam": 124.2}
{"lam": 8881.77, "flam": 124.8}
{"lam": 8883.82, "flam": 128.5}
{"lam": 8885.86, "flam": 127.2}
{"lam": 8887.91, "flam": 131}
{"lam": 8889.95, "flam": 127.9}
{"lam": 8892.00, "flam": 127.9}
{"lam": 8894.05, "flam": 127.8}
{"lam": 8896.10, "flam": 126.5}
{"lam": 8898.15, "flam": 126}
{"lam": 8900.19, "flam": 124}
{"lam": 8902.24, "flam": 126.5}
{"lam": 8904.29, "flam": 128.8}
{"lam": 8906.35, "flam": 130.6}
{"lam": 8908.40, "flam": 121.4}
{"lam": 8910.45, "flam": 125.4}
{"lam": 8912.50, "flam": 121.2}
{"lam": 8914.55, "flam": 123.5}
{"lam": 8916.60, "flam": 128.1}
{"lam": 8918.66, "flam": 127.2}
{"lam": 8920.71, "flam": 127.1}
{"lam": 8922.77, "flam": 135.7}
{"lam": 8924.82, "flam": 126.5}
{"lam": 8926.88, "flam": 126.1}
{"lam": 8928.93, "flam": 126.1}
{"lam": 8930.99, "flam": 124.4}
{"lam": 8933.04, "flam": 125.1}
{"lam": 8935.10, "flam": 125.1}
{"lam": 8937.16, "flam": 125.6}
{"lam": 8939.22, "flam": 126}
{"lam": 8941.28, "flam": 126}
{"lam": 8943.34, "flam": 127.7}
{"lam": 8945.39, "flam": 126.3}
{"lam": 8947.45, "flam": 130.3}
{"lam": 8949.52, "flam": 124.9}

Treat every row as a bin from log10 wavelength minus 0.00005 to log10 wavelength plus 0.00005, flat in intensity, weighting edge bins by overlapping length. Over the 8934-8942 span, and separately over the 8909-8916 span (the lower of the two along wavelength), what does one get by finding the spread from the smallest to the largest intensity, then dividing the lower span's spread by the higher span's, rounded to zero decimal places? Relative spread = 5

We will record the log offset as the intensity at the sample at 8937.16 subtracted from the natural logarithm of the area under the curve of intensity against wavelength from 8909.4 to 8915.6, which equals -119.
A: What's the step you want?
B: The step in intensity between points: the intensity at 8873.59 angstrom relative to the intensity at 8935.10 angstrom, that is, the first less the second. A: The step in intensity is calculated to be -4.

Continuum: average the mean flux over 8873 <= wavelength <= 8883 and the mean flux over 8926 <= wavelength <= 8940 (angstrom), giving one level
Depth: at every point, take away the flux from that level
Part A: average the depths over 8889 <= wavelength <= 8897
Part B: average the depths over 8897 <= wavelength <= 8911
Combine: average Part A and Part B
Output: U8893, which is -1.5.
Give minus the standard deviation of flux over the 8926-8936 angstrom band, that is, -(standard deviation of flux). -0.7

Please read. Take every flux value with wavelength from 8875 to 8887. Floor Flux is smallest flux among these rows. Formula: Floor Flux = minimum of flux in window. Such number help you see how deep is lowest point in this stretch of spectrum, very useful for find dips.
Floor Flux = 124.2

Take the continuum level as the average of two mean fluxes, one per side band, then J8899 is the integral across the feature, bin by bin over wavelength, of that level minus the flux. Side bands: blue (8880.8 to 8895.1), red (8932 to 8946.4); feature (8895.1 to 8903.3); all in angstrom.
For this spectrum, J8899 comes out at 10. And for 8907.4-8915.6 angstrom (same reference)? 33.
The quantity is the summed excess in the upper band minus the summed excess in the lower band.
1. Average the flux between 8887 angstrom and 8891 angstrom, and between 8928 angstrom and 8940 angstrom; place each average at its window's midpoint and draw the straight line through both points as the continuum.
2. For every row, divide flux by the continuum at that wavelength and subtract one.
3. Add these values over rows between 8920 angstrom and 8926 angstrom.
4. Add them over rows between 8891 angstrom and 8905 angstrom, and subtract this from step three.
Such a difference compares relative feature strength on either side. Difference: 0.18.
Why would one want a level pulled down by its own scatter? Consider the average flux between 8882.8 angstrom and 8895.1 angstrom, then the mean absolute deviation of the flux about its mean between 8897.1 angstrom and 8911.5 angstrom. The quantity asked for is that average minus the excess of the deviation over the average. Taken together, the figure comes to 255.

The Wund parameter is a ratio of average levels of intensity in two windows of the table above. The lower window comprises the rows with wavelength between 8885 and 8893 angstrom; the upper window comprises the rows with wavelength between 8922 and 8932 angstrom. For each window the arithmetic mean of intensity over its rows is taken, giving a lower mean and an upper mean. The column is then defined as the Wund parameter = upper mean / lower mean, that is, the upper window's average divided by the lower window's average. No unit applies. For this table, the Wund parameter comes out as 0.99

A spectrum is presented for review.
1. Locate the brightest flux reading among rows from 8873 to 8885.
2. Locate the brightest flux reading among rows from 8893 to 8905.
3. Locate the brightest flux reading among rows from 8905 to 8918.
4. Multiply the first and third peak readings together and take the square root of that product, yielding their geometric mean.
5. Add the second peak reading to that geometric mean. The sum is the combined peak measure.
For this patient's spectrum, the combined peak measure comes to 259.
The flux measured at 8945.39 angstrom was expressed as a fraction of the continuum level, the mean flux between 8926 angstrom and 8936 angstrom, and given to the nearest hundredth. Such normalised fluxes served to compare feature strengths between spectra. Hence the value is 1.01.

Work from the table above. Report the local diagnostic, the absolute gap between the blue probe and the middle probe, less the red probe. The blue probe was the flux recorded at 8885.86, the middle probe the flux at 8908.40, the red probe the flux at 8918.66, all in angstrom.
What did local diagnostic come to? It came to -121.4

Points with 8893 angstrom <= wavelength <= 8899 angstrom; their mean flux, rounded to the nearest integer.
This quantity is 127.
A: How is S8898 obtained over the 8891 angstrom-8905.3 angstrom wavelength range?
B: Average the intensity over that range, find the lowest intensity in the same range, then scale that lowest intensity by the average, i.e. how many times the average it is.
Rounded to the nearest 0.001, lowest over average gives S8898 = 0.978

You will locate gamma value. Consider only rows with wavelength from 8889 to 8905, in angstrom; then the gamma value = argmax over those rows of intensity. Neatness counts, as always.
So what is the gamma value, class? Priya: 8904.29 angstrom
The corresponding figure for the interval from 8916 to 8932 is 8922.77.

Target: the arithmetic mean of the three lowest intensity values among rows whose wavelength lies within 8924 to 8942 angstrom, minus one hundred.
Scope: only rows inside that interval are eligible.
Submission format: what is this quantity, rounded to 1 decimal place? 24.9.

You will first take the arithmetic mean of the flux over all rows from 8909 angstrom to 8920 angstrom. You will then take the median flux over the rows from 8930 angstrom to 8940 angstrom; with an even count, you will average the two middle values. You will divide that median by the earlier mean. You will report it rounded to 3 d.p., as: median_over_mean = 1.000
